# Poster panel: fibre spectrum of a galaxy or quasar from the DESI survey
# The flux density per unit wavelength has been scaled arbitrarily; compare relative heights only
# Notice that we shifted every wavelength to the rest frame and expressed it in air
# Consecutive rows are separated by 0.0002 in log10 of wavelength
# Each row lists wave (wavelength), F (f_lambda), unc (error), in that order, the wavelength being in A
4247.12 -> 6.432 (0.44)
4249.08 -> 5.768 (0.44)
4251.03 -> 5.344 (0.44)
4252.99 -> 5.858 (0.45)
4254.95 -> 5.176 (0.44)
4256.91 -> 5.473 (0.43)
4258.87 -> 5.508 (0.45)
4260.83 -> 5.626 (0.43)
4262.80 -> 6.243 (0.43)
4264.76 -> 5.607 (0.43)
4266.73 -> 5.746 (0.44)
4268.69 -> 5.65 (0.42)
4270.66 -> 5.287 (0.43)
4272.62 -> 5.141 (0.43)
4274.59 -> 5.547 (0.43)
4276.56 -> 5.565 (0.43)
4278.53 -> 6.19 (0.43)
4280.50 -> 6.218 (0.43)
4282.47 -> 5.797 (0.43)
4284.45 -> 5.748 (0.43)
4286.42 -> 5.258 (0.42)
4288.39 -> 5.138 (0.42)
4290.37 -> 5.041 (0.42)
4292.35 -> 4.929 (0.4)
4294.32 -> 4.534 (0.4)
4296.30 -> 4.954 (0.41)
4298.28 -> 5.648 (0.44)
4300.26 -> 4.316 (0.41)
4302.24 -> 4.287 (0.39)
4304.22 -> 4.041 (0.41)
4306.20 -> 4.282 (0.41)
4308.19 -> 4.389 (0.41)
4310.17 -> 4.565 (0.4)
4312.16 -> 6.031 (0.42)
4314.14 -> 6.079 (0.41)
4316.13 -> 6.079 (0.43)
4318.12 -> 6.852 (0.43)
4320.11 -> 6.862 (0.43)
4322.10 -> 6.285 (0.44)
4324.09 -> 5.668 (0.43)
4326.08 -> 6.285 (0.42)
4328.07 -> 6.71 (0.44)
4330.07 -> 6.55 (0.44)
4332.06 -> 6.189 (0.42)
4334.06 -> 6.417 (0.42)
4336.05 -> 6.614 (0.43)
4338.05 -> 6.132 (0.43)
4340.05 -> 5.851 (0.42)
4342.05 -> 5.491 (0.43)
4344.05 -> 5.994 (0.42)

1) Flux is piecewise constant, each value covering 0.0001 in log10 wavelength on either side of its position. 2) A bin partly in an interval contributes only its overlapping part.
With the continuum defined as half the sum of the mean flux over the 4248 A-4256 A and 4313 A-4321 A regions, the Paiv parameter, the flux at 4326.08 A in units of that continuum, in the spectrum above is 1.05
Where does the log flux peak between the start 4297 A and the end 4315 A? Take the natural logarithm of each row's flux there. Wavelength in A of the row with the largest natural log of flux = 4314.14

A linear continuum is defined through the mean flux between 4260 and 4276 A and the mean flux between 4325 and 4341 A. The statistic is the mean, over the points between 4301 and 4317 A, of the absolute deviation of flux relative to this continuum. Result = 1.1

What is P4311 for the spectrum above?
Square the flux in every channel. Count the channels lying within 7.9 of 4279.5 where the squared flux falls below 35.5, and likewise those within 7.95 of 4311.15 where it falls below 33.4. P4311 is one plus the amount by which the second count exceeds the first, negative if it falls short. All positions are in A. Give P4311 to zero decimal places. -1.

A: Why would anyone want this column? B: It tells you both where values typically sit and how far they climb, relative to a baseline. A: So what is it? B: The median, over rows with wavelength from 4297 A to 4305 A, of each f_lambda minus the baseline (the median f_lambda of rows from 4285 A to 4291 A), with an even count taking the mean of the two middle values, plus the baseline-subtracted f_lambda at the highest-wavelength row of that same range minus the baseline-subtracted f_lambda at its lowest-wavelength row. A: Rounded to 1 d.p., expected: -2.4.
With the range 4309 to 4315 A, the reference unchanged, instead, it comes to 2.4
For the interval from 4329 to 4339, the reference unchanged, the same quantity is 0.9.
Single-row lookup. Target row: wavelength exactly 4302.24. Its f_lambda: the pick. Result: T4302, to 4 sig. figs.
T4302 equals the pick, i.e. 4.287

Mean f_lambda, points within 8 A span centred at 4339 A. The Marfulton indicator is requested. 6.0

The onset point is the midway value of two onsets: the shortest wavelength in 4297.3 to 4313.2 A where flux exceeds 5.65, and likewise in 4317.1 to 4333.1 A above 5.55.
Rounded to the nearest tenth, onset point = 4315.1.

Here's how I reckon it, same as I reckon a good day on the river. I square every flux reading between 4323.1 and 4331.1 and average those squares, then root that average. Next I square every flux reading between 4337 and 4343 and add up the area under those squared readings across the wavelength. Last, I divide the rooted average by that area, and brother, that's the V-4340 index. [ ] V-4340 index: 0.031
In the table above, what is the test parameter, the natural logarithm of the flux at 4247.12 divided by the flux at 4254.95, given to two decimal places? 0.22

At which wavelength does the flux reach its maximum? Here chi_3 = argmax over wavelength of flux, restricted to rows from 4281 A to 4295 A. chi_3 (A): 4282.47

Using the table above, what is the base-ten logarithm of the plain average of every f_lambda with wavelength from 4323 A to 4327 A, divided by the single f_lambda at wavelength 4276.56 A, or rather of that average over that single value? 0.031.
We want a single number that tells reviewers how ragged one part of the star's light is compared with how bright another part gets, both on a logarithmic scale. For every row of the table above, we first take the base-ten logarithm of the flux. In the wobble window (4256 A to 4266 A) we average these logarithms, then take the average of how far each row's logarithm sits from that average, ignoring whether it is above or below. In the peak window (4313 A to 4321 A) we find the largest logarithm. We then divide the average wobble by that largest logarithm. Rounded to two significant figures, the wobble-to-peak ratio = 0.019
